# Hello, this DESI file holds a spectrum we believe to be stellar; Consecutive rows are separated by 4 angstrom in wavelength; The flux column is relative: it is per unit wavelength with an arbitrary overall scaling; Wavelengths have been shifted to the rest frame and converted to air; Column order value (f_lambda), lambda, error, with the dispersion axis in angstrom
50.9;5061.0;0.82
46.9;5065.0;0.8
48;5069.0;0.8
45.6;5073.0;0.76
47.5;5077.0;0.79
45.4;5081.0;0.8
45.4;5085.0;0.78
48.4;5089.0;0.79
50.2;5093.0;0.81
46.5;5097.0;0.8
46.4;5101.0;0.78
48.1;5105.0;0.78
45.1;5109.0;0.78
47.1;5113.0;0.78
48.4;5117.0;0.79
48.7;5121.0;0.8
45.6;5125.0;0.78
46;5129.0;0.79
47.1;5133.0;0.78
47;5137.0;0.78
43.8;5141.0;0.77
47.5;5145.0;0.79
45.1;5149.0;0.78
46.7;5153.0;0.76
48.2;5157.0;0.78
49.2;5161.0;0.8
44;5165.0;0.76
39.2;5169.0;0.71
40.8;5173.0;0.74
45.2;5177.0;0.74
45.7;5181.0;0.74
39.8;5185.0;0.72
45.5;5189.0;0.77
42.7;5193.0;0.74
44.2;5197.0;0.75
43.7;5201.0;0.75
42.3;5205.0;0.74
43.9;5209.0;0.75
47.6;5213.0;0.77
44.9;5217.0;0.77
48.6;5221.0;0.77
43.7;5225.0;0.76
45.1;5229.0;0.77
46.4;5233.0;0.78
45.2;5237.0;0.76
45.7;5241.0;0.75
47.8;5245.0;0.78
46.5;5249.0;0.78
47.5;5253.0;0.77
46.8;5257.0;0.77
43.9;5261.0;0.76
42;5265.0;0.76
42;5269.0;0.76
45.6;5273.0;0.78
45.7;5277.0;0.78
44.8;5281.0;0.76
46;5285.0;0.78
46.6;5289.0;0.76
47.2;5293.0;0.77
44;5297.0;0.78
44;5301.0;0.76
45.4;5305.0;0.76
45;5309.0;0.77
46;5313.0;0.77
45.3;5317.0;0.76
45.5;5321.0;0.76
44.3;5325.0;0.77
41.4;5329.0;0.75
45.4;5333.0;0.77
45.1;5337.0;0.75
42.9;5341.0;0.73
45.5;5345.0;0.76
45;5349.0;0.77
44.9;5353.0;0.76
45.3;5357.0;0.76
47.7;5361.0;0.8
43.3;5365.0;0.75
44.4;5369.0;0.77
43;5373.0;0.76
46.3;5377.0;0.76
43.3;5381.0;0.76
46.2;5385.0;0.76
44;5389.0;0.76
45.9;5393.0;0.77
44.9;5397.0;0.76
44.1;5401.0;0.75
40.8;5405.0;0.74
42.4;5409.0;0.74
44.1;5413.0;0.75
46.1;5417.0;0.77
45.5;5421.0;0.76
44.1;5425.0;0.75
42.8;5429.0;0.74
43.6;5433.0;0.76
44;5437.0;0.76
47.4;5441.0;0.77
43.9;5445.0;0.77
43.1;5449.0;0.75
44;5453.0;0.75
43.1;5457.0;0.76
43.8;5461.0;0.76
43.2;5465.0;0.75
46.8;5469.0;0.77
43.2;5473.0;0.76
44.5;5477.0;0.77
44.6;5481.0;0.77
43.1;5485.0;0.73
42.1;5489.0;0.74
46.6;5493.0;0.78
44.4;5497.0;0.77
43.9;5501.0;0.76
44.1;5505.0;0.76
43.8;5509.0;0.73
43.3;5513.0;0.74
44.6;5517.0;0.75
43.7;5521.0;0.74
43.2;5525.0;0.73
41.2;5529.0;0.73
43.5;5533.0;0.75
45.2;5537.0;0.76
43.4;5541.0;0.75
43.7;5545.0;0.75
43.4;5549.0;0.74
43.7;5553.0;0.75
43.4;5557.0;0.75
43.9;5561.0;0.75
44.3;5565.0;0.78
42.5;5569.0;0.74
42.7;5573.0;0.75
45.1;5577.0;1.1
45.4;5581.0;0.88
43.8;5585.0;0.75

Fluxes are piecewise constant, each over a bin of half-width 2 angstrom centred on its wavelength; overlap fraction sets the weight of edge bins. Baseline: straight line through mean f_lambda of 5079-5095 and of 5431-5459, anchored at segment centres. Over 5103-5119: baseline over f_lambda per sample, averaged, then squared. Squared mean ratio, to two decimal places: 1.00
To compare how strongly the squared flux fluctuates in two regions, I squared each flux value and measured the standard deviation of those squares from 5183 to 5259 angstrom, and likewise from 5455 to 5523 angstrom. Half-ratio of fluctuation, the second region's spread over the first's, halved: 0.27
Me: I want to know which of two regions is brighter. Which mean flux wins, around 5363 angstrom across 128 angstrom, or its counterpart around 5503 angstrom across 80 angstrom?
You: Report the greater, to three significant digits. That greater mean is 44.6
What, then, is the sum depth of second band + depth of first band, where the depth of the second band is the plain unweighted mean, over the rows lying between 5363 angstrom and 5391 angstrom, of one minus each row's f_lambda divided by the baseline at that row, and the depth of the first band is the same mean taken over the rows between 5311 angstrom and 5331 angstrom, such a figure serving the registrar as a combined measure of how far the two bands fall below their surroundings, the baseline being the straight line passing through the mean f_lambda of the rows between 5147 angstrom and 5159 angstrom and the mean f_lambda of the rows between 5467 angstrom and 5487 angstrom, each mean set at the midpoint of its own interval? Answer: 0.039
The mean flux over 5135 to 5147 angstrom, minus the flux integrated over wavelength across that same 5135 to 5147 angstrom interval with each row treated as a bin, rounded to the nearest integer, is -507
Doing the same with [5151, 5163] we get -528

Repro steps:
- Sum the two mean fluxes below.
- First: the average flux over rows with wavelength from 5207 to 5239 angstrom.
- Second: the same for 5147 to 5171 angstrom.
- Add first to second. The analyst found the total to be 91.1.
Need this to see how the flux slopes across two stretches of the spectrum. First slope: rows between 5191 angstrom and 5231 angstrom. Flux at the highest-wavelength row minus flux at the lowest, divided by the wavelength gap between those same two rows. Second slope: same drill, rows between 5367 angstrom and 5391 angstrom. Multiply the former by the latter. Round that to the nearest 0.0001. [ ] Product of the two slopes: -0.0013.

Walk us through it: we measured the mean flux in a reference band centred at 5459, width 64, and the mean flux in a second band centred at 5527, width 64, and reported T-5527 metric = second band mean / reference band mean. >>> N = 0.99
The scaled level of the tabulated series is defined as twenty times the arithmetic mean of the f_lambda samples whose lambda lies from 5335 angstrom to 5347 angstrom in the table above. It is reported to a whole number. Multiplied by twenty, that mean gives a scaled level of 890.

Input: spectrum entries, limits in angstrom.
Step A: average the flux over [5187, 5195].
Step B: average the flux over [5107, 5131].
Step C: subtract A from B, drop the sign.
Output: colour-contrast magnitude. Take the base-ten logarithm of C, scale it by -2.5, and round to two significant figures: -1.1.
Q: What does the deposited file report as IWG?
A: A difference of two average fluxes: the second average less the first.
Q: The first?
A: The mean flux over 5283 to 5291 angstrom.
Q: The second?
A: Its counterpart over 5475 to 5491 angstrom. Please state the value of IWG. -2.7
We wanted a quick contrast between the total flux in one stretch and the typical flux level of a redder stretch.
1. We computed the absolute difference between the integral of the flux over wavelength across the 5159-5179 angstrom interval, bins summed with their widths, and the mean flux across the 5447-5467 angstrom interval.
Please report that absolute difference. 830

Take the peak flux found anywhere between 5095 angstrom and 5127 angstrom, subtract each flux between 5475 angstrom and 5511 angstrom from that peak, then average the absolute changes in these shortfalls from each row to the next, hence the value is 1.3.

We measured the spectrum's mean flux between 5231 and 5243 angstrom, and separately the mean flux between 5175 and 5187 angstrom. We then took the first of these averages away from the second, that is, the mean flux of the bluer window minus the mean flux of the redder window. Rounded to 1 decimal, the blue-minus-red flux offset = -2.2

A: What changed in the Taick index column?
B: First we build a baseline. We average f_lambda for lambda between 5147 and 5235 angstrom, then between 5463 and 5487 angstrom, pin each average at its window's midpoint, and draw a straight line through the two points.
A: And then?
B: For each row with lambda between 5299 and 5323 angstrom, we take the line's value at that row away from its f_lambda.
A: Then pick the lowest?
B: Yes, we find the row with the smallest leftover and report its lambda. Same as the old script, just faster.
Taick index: 5301.0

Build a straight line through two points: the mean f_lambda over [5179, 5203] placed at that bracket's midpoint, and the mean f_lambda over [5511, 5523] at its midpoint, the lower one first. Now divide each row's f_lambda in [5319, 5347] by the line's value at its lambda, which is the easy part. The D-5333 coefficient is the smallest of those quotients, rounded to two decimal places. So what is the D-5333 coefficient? 0.95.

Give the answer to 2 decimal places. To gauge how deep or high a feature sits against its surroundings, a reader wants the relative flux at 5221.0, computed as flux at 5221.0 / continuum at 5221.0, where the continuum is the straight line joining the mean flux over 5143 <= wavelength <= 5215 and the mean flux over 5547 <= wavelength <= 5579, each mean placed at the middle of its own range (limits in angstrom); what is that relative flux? 1.09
